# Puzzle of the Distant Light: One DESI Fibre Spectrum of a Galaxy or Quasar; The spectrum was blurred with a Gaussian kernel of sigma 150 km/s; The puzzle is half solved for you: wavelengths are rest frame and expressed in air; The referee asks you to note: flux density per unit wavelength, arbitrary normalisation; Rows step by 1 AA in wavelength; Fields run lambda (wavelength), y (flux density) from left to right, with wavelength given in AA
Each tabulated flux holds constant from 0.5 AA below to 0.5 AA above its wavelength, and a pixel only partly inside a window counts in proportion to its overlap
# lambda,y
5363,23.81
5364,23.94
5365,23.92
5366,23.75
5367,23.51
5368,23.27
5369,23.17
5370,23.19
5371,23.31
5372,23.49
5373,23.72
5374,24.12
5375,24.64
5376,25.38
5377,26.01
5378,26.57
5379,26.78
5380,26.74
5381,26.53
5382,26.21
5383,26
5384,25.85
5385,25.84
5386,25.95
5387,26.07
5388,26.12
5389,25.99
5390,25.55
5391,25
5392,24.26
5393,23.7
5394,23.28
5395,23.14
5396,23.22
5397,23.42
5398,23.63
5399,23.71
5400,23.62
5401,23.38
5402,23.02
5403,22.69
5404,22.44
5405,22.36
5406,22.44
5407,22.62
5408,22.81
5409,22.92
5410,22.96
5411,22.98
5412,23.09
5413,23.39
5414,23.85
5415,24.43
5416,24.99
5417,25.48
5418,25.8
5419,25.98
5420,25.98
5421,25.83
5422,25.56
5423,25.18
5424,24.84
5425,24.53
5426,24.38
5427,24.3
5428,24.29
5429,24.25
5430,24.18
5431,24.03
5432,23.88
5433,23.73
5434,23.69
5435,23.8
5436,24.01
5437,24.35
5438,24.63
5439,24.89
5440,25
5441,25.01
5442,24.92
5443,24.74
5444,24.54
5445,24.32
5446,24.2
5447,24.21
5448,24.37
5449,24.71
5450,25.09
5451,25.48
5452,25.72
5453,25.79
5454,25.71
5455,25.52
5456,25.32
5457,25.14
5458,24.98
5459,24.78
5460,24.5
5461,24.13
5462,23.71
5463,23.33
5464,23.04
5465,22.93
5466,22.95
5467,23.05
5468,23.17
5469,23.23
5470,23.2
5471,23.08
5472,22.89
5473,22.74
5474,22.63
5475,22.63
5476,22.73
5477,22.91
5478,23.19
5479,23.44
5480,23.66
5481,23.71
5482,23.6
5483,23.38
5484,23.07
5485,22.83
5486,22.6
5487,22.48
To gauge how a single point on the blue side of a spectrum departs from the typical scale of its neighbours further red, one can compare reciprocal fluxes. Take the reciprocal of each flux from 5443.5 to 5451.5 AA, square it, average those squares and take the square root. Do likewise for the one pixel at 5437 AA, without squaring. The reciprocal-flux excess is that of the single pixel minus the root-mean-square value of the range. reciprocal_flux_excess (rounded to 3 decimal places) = 0.000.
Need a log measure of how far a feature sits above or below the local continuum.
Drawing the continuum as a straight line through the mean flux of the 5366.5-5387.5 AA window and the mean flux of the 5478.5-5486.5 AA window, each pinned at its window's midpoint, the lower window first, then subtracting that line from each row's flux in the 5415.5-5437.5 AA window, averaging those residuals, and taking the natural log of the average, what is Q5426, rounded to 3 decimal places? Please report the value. -0.789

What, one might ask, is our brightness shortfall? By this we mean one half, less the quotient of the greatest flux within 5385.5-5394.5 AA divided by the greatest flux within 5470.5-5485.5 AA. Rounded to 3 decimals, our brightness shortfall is -0.602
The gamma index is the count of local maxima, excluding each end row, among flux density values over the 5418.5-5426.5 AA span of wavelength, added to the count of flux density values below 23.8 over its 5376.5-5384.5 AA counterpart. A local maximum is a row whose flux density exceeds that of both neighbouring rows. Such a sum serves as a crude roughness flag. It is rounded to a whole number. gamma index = 0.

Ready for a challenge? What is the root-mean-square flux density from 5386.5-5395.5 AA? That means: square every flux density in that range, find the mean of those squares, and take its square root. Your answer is 24.8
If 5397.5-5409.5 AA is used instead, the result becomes 23.0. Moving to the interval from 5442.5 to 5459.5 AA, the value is 25.0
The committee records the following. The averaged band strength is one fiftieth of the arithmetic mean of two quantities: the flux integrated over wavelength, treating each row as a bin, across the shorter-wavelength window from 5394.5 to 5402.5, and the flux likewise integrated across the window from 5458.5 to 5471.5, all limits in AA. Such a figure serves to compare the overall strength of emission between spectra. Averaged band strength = 5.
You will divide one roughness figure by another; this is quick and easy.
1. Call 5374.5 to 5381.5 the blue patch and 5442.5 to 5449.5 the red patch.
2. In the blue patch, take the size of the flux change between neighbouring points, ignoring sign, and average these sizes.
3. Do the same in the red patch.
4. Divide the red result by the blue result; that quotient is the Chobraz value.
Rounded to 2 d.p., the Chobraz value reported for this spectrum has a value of 0.44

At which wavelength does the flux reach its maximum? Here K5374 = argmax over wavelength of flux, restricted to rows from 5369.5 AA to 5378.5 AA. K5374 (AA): 5378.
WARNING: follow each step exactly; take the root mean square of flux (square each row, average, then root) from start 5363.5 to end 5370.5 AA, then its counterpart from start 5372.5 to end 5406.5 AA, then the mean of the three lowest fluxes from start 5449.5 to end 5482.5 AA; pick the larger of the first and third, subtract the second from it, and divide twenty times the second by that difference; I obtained -436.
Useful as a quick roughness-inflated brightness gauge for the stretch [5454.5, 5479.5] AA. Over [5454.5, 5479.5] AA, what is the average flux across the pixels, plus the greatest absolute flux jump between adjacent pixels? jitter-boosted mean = 24.0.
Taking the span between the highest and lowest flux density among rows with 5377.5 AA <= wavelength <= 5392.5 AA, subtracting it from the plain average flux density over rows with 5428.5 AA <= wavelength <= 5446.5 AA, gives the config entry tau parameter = 21.8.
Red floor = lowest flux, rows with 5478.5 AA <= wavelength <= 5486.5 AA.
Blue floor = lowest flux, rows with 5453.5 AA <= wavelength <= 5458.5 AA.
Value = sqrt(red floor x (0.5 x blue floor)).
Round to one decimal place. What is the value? 16.8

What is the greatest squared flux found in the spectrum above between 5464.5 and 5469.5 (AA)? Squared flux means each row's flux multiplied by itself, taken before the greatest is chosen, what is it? 540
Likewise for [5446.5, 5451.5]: 649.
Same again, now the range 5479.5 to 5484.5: 562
